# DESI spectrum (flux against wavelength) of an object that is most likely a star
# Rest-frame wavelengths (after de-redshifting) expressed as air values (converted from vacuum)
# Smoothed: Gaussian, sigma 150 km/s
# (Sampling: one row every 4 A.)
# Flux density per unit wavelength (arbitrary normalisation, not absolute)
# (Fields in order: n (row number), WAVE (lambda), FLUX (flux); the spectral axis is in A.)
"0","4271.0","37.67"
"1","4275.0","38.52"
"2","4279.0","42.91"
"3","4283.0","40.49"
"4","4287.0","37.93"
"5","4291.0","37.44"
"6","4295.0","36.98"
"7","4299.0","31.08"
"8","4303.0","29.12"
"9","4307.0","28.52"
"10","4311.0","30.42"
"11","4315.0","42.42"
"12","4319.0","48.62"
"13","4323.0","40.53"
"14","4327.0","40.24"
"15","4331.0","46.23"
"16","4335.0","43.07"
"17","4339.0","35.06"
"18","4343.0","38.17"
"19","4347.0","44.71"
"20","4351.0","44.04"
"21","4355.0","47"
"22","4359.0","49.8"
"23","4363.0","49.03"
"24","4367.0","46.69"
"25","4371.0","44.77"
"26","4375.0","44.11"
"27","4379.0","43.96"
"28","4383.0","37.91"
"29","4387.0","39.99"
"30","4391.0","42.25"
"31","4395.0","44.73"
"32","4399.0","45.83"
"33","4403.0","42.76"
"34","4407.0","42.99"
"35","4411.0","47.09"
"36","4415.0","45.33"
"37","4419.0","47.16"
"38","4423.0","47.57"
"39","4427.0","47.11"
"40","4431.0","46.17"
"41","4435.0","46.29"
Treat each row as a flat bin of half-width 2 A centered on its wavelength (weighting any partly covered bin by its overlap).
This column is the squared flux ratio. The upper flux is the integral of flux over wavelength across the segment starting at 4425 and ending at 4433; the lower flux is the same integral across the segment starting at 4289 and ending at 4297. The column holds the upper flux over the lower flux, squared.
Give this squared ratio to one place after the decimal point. 1.6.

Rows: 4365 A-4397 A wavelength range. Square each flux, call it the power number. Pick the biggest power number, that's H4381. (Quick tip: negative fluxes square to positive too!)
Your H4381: 2180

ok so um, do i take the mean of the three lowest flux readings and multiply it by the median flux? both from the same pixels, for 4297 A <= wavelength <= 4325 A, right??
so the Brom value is 912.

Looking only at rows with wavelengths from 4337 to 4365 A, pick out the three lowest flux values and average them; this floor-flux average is 39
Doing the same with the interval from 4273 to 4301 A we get 35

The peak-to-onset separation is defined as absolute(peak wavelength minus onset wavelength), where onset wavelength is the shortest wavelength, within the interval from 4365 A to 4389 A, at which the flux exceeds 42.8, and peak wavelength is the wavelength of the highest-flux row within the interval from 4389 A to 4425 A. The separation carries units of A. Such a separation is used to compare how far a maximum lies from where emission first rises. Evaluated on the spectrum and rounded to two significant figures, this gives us 56 A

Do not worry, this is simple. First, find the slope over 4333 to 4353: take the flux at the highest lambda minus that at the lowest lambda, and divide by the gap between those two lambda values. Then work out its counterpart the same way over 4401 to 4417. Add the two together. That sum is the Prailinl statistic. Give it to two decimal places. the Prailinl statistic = 0.27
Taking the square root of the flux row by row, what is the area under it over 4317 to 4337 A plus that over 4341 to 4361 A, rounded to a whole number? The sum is 266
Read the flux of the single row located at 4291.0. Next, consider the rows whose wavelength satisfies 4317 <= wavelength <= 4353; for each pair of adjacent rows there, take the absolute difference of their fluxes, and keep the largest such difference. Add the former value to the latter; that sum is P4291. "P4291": 45.5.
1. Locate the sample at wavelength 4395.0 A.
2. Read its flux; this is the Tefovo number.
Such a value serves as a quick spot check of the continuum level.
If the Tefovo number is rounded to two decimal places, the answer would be 44.73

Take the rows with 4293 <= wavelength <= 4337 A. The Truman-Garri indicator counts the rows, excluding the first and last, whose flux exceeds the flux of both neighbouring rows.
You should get 2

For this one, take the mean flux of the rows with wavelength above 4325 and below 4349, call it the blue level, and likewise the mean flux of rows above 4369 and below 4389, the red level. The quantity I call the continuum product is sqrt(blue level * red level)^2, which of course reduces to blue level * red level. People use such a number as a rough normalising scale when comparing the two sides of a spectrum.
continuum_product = 1738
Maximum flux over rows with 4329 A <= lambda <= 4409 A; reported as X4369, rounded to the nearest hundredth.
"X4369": 49.80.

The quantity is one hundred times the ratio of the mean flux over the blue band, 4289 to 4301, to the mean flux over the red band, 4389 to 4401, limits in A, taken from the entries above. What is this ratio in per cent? 79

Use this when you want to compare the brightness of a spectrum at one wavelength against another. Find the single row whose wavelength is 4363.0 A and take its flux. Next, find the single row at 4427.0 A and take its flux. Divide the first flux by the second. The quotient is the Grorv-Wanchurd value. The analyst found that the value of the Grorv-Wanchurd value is 1.04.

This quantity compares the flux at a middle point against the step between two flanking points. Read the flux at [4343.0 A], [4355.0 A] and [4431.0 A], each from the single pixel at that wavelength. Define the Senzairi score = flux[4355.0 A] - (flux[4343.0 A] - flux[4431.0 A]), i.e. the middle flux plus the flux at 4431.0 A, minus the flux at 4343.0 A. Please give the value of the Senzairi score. 55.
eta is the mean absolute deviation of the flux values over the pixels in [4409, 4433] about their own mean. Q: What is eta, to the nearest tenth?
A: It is 0.7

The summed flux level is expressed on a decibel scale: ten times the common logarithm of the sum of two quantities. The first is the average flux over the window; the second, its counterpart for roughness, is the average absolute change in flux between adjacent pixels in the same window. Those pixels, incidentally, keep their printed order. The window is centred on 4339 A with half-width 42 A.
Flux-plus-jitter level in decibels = 16.5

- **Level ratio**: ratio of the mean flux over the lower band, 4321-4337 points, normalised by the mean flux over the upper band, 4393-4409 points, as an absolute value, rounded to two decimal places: 0.96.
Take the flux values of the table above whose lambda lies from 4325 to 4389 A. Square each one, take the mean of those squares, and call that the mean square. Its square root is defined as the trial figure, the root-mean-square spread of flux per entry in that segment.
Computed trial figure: 43.6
